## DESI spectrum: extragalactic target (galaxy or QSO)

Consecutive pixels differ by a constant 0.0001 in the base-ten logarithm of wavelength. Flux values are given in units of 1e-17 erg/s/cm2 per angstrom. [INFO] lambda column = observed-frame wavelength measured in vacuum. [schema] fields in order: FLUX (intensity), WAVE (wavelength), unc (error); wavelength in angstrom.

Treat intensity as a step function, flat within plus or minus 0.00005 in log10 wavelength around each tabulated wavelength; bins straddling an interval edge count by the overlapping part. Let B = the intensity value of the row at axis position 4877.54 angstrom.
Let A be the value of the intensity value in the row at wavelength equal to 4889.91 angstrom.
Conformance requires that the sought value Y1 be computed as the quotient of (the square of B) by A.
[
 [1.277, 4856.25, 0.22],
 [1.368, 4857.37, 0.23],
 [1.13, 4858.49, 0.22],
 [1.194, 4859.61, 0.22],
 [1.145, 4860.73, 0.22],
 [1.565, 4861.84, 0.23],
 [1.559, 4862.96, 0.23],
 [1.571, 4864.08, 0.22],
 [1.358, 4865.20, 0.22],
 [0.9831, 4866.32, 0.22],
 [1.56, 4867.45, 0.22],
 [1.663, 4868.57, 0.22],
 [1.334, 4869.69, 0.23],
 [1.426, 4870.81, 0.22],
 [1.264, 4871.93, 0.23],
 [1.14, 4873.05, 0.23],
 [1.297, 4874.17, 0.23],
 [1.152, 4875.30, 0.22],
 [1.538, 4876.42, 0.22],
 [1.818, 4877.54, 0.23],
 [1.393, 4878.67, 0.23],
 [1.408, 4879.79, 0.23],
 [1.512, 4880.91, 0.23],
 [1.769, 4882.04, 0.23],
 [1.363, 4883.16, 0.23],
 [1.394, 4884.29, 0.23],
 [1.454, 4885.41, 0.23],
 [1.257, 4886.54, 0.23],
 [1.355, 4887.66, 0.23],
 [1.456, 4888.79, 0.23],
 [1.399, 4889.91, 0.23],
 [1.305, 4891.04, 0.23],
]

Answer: 2.4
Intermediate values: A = 1.399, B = 1.818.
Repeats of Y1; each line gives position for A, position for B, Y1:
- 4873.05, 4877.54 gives 2.9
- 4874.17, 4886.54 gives 1.2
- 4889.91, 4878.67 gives 1.4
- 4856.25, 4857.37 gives 1.5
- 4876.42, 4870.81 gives 1.3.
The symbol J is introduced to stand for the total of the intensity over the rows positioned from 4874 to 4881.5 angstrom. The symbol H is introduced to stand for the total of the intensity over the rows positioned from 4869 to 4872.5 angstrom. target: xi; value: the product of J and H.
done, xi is 41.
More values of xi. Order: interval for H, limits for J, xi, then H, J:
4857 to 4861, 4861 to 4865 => 23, 5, 5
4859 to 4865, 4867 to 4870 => 32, 7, 5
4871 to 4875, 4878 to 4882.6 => 23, 4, 6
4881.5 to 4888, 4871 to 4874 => 21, 9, 2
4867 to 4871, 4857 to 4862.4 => 38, 6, 6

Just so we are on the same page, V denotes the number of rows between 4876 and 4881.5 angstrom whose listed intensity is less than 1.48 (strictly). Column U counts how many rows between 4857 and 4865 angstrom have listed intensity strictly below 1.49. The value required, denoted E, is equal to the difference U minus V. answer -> 2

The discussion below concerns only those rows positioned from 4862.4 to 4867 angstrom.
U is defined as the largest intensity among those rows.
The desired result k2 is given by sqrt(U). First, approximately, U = 1.571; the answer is 1.25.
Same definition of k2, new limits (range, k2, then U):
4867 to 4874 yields 1.29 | 1.663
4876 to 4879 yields 1.35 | 1.818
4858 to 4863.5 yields 1.25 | 1.565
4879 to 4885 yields 1.33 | 1.769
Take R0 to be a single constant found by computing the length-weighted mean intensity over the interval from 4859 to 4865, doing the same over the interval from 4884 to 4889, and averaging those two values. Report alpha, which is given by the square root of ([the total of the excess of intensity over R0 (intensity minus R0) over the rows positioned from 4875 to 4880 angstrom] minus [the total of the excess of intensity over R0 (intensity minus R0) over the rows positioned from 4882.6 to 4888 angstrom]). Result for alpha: 0.7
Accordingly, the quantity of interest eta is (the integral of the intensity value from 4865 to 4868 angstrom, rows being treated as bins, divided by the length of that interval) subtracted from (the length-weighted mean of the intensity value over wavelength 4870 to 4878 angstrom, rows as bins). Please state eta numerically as 0.08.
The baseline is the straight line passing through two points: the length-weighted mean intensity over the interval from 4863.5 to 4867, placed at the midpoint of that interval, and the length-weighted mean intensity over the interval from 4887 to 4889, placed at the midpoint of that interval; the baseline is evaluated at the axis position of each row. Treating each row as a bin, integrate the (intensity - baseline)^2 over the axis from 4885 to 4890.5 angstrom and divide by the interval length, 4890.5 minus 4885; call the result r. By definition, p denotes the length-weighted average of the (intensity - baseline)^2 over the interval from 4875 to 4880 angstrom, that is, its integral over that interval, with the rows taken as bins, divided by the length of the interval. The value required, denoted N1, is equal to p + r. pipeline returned 0.069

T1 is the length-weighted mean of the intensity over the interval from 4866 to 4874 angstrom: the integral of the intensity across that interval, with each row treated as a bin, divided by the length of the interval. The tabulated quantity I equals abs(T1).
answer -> 1.35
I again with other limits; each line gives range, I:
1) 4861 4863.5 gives 1.52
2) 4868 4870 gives 1.52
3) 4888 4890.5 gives 1.42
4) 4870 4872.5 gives 1.35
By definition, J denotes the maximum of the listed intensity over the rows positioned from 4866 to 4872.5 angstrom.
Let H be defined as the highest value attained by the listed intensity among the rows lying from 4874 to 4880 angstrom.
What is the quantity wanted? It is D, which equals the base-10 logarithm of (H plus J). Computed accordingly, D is 0.542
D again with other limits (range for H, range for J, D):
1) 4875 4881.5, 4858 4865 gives 0.530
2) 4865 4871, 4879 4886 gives 0.536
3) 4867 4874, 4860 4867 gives 0.510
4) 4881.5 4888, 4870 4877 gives 0.519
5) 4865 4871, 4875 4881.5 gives 0.542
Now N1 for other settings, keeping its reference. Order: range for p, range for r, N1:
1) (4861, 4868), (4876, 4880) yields 0.132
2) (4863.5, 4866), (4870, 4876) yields 0.062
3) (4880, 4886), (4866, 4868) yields 0.116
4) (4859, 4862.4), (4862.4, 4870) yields 0.097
